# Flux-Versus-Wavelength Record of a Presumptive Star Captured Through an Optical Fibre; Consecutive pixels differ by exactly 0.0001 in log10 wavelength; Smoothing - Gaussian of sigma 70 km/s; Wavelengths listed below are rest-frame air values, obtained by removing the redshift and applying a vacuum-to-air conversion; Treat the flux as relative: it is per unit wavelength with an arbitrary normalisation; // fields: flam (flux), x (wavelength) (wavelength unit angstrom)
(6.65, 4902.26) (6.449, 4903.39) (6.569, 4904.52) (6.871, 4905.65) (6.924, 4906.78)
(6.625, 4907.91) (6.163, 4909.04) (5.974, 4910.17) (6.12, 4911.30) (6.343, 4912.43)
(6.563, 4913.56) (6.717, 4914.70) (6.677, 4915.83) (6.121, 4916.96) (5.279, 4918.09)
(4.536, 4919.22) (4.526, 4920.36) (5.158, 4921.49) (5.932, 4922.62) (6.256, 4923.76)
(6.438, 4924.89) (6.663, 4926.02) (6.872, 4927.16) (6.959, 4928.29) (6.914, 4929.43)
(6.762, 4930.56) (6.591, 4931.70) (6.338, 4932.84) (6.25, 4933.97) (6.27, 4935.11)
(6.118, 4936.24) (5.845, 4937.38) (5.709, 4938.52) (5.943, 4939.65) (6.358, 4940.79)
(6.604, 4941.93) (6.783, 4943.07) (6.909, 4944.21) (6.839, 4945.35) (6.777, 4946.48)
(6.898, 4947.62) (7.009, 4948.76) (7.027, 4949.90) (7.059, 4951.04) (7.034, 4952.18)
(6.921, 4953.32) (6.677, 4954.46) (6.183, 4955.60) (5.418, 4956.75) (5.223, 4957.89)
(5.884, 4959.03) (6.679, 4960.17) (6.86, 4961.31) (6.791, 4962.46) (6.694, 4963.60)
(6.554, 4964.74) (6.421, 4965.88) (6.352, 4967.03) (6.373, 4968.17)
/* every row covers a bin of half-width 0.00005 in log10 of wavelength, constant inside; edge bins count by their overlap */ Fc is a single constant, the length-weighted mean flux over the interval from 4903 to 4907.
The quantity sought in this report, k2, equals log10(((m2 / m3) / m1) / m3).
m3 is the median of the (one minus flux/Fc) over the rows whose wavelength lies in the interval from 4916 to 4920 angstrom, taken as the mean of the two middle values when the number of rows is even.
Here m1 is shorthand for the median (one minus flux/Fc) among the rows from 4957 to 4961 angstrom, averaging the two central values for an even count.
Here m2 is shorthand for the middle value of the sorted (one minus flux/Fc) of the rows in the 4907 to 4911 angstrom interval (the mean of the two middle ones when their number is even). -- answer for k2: 1.2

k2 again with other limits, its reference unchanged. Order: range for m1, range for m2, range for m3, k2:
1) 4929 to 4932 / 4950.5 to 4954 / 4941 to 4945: 4.4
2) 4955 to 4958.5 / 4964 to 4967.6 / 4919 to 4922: 0.3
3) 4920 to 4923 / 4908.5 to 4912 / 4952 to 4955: 2.5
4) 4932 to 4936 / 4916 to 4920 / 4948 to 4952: 3.1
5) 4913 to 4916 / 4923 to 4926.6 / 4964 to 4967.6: 4.0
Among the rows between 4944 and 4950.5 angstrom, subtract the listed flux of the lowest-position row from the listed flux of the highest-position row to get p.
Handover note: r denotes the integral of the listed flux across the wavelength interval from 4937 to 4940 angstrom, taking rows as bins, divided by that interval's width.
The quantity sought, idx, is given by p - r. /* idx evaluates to -5.7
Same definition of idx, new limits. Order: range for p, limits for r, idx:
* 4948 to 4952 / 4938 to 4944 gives -6.3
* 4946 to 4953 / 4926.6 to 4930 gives -6.7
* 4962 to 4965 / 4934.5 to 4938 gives -6.3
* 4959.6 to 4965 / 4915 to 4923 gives -5.6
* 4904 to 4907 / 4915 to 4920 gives -5.3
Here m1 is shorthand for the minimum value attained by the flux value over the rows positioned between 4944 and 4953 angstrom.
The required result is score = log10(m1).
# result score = 0.83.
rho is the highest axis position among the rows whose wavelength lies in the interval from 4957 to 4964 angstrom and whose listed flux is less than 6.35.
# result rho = 4959.03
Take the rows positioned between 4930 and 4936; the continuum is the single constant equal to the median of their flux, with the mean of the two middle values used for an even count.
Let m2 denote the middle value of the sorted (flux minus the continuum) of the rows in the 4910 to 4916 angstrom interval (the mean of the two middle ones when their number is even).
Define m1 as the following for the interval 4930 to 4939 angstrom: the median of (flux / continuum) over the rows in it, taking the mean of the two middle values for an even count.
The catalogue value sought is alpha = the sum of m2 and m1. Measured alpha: 1.10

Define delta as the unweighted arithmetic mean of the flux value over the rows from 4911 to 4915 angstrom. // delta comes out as 6.4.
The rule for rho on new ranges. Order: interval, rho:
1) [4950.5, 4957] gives 4956.75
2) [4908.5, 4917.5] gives 4916.96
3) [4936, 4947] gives 4939.65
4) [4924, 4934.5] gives 4933.97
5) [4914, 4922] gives 4921.49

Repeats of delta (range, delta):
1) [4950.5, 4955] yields 6.9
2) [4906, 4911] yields 6.4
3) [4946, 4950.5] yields 6.9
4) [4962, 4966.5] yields 6.6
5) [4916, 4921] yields 5.1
